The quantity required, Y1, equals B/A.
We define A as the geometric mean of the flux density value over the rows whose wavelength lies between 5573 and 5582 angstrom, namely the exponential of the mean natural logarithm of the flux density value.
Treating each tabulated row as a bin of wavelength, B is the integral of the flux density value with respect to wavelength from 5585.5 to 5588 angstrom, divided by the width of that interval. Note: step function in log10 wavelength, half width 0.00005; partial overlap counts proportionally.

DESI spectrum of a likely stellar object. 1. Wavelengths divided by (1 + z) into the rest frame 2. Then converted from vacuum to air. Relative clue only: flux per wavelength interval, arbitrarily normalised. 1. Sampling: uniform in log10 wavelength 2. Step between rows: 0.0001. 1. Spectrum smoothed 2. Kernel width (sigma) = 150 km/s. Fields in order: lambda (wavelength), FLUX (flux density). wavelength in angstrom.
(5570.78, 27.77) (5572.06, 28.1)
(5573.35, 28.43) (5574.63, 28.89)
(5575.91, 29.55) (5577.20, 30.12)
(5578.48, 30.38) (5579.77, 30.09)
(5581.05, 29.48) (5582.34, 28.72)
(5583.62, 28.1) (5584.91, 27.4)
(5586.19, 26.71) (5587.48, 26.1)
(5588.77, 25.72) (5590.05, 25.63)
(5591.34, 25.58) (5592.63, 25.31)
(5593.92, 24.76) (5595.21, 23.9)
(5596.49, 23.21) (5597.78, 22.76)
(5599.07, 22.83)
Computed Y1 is 0.90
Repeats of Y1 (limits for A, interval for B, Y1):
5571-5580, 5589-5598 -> 0.84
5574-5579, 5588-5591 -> 0.86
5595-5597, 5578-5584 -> 1.25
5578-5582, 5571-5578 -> 0.97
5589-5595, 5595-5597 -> 0.93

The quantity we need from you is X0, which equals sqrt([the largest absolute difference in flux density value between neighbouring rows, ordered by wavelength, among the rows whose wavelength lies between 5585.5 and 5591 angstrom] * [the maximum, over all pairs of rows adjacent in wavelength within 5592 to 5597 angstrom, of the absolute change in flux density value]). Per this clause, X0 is 0.72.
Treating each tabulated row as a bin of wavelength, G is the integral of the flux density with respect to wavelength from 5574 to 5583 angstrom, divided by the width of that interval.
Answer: 29.6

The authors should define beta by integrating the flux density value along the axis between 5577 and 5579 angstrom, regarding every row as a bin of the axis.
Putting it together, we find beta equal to 61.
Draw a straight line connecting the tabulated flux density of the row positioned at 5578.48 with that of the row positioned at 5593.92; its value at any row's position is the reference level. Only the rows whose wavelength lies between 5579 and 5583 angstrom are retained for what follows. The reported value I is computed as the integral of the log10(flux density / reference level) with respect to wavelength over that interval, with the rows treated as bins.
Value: 0.00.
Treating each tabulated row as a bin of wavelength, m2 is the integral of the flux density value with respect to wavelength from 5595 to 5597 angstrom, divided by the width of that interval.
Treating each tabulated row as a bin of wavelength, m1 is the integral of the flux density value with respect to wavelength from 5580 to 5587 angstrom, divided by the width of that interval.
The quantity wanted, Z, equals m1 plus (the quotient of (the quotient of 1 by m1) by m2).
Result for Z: 28.2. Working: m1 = 28.2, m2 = 24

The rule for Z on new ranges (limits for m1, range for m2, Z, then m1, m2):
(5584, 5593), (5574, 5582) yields 26.1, 26.1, 30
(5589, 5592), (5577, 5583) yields 25.6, 25.6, 30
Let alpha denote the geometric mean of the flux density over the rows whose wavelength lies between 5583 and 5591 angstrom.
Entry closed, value 27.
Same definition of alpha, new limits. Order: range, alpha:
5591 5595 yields 25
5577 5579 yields 30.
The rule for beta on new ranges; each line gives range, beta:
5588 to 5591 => 77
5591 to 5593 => 51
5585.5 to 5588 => 66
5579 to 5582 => 89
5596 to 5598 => 46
